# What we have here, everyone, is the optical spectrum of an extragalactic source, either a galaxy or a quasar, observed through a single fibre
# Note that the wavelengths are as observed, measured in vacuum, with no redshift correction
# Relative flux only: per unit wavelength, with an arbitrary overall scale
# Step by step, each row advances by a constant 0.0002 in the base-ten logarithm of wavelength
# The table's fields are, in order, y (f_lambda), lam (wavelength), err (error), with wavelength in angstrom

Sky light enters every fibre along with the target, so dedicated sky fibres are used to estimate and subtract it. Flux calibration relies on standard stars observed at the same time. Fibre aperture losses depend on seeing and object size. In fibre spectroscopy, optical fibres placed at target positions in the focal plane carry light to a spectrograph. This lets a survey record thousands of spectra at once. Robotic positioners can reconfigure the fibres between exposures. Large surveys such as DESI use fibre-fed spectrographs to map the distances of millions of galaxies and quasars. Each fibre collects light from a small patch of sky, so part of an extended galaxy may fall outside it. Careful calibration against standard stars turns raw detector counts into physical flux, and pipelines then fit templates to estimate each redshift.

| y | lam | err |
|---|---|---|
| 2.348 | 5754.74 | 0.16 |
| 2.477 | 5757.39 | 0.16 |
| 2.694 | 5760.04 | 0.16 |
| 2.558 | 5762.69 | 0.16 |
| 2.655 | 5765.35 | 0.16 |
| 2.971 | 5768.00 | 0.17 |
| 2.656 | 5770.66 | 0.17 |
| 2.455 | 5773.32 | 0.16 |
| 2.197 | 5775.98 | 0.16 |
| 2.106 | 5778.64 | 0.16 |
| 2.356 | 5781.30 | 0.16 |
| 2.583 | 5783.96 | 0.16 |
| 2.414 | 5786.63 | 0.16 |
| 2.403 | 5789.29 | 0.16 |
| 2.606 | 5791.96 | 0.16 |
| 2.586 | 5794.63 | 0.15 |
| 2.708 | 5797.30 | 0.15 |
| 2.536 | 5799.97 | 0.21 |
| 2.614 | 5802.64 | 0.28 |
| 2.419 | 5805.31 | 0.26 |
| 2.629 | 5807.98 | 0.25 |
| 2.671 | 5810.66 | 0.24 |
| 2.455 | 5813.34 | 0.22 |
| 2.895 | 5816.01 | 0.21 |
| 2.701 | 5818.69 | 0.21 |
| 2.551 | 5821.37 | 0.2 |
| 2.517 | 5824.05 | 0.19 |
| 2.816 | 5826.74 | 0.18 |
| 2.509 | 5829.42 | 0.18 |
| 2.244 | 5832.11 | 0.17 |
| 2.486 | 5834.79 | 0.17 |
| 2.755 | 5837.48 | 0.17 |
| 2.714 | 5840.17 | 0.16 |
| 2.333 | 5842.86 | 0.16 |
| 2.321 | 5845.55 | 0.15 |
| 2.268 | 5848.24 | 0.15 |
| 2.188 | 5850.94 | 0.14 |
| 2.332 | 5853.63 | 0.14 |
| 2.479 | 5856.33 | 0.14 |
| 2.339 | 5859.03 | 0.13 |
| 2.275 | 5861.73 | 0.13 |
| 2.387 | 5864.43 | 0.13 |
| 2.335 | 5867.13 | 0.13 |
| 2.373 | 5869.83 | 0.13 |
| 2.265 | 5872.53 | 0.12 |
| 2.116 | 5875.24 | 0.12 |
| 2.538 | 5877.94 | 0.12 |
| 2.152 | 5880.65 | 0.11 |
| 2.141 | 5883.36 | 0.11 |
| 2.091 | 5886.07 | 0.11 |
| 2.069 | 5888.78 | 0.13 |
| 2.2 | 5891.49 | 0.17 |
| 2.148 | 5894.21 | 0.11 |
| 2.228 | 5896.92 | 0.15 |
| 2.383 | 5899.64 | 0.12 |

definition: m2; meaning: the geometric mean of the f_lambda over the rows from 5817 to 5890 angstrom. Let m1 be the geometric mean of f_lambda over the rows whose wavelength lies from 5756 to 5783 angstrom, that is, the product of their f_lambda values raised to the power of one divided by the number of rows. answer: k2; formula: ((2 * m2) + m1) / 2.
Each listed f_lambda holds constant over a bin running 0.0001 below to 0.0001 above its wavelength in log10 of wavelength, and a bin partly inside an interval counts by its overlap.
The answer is 3.62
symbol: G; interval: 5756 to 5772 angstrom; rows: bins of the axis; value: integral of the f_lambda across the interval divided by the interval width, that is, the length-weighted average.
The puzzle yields 2.67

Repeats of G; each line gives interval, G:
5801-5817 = 2.61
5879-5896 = 2.14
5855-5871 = 2.36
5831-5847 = 2.48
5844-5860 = 2.32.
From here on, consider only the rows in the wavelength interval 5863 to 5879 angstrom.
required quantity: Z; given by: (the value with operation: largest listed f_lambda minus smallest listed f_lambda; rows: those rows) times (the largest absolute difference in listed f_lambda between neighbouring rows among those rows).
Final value 0.18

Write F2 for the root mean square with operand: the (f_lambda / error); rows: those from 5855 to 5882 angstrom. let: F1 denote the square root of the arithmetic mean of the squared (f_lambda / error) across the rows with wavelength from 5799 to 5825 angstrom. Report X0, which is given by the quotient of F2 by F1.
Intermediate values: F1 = 12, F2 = 18.5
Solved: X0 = 1.58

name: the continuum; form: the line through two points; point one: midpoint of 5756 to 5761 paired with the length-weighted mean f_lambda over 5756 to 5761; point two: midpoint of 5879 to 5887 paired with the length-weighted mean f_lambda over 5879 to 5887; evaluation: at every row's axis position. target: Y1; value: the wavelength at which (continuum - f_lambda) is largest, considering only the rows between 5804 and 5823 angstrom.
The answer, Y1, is 5805.31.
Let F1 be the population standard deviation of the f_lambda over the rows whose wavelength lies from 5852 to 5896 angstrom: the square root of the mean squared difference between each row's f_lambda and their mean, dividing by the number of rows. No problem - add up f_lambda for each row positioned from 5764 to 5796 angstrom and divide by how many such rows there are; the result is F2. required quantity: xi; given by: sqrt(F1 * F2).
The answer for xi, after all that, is 0.58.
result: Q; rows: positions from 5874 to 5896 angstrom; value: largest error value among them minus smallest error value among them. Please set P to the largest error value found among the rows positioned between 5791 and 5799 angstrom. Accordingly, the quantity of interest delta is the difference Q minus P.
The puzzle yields -0.10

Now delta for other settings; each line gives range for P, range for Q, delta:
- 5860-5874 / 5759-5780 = -0.12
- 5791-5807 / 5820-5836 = -0.25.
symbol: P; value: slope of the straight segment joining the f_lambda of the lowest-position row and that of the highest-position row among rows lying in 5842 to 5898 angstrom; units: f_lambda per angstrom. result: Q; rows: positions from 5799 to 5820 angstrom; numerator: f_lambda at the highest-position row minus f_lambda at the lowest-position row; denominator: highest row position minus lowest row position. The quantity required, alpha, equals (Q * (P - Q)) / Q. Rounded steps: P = -0.0019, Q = 0.009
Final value -0.01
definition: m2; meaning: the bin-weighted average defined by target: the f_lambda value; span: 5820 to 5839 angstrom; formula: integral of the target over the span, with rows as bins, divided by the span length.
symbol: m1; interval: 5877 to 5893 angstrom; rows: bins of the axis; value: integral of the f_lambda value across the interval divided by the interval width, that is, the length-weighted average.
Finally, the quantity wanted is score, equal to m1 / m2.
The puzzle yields 0.86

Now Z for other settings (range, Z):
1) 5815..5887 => 0.34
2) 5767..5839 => 0.38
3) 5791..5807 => 0.06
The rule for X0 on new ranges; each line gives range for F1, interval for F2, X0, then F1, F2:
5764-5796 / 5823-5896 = 1.09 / 16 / 16.9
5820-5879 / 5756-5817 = 0.89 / 16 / 14.6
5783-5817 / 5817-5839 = 1.02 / 14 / 14.1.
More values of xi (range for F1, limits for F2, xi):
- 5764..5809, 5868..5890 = 0.66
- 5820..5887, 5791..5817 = 0.71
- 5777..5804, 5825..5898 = 0.62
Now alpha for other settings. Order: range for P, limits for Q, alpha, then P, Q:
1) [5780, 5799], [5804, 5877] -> 0.03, 0.0220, -0.004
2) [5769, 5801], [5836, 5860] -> 0.02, -0.0041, -0.019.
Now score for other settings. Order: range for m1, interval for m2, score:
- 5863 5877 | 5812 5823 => 0.87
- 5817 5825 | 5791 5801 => 1.00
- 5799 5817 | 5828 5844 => 1.04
